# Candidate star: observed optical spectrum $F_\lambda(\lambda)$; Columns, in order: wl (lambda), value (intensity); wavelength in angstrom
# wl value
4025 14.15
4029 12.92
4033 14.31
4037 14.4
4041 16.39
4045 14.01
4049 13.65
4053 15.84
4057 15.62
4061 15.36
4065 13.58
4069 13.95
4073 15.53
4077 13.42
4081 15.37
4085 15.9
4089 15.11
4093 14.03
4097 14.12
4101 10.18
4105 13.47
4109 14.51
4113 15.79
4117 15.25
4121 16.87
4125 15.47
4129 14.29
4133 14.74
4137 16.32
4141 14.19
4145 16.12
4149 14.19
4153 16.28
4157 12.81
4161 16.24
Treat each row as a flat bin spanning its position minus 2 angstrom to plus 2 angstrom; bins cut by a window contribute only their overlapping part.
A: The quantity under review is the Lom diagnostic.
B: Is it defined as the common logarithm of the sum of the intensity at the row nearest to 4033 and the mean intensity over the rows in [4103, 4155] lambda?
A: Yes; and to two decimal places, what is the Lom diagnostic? 1.47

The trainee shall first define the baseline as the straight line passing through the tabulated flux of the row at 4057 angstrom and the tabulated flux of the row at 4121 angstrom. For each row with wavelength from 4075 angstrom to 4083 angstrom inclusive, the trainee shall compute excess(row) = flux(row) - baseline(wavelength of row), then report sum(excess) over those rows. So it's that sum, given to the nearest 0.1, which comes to -3.3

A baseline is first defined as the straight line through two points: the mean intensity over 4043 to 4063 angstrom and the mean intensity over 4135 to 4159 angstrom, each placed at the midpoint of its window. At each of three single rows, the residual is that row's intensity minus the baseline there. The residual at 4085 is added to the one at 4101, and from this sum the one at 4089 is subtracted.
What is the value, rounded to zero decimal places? -4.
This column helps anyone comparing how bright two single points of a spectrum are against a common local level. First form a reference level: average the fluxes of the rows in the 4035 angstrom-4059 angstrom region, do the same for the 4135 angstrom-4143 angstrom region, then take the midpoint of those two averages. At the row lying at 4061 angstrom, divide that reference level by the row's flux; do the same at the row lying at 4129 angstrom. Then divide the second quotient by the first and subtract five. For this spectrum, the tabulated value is -3.93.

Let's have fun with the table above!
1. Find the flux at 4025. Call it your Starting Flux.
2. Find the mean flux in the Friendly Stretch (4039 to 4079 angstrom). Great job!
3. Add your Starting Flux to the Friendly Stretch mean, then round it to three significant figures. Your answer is 28.9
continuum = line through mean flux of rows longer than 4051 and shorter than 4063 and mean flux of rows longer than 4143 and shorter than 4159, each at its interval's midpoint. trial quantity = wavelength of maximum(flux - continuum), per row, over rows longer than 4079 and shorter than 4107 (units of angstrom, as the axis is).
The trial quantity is 4085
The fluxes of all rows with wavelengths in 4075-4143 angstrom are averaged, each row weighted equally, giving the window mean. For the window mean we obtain 14.6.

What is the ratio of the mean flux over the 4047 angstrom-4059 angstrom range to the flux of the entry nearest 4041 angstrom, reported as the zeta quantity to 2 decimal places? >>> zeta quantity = 0.92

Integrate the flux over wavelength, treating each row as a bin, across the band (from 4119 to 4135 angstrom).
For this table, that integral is 245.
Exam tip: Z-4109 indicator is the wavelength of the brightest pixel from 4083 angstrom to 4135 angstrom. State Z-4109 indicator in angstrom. 4121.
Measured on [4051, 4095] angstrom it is 4085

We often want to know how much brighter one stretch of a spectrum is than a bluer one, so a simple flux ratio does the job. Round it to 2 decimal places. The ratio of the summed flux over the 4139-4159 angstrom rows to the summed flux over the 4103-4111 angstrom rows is 2.63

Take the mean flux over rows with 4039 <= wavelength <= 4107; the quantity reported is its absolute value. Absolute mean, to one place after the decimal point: 14.4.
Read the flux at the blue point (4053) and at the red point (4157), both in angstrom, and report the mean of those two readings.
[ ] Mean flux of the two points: 14.3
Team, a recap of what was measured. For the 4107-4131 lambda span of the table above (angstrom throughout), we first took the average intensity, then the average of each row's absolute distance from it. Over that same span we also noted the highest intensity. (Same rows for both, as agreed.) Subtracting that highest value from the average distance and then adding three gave -13.2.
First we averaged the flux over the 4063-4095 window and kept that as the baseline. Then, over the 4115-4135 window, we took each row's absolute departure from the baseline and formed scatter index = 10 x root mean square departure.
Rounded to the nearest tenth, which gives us 11.3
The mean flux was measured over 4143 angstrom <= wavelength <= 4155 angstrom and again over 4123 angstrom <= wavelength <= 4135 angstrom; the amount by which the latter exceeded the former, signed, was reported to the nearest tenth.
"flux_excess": -0.7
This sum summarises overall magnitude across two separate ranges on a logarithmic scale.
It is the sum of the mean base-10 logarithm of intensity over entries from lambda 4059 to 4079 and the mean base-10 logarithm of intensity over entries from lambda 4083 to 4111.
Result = 2.296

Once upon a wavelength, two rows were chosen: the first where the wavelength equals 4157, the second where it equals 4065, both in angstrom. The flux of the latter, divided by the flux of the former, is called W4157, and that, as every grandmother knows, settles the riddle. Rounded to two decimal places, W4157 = 1.06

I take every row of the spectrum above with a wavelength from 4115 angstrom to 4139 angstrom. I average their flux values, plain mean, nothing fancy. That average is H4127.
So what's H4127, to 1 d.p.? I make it 15.5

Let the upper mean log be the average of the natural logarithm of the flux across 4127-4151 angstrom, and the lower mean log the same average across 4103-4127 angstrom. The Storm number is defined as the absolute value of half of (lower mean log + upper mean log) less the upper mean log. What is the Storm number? 0.01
